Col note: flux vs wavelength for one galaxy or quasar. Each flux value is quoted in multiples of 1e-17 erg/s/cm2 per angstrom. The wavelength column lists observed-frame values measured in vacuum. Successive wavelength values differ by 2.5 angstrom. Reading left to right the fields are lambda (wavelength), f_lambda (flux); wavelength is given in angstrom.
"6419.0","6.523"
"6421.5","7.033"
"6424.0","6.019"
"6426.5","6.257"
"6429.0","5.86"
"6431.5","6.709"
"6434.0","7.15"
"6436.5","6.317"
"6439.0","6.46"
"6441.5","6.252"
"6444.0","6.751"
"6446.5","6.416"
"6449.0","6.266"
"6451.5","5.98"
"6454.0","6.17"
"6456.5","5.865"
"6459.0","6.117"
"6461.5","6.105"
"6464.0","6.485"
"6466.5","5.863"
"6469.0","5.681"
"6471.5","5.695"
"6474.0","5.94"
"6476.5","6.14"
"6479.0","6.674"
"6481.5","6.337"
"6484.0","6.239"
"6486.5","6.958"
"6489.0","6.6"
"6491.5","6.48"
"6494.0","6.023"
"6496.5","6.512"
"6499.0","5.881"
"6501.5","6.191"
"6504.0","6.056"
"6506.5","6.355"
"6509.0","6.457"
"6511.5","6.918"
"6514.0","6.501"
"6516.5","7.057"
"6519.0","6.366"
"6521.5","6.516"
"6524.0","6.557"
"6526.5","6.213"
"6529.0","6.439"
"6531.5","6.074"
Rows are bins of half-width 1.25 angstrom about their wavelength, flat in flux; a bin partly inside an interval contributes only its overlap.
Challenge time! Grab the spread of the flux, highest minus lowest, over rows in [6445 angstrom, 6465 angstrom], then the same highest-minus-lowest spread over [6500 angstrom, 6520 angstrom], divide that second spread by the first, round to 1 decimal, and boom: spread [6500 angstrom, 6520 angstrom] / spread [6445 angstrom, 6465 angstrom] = 1.6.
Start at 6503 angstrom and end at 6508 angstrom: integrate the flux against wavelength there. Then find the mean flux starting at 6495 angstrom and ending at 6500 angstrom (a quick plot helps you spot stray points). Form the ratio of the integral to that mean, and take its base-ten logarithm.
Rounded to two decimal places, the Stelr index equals 0.70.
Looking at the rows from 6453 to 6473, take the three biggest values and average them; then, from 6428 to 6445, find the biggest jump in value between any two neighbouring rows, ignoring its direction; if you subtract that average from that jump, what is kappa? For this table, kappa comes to -5.41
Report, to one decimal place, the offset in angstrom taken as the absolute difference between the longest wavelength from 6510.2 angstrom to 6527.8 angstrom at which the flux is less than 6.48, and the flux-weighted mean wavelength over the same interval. 7.6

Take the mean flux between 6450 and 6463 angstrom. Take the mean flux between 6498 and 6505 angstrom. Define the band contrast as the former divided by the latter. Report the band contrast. 1.00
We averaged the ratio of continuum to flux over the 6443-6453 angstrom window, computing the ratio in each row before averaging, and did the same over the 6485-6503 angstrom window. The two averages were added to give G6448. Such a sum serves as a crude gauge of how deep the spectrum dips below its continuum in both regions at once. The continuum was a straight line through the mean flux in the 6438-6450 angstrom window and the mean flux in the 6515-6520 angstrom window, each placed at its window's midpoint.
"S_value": 2.06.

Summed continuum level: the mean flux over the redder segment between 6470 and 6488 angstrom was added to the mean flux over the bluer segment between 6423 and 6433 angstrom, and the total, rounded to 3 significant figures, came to 12.5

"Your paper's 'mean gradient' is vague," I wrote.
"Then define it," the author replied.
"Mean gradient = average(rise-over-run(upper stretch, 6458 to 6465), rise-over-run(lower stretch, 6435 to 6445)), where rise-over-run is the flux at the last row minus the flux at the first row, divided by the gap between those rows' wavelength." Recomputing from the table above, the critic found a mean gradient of 0.066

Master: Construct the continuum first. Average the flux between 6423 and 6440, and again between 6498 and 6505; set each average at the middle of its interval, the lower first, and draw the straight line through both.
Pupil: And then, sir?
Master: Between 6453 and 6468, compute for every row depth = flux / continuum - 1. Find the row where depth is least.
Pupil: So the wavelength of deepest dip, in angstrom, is 6456.5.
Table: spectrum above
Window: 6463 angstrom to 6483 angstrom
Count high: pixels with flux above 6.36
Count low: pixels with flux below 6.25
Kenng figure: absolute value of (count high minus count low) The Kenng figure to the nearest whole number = 3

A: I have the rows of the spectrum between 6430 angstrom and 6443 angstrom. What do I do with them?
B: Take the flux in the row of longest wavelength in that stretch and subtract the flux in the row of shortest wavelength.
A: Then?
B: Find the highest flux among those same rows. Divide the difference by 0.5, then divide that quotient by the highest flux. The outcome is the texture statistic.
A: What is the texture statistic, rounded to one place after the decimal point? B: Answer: -0.1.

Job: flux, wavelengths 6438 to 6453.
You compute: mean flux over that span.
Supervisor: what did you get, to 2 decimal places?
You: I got 6.35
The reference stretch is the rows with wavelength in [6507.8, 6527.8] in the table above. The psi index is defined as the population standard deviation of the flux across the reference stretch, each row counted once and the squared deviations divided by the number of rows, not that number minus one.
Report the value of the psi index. 0.26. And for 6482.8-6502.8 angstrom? 0.32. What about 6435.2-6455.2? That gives 0.21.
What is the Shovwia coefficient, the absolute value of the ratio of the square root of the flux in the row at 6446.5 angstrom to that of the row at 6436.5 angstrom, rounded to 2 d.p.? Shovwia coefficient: 1.01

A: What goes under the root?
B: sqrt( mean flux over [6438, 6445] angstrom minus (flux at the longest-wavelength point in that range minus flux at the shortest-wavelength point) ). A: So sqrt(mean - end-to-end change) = 2.49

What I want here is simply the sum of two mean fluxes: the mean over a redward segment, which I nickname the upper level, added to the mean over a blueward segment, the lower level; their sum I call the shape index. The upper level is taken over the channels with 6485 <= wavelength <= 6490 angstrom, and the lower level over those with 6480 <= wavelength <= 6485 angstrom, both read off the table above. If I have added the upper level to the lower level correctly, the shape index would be 13.1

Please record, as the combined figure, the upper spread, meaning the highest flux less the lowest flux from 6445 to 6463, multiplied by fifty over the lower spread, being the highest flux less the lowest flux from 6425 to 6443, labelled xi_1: 21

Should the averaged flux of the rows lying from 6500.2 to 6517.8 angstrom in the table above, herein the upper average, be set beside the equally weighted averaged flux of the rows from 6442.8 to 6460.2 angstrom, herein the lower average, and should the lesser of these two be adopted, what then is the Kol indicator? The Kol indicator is 6.2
